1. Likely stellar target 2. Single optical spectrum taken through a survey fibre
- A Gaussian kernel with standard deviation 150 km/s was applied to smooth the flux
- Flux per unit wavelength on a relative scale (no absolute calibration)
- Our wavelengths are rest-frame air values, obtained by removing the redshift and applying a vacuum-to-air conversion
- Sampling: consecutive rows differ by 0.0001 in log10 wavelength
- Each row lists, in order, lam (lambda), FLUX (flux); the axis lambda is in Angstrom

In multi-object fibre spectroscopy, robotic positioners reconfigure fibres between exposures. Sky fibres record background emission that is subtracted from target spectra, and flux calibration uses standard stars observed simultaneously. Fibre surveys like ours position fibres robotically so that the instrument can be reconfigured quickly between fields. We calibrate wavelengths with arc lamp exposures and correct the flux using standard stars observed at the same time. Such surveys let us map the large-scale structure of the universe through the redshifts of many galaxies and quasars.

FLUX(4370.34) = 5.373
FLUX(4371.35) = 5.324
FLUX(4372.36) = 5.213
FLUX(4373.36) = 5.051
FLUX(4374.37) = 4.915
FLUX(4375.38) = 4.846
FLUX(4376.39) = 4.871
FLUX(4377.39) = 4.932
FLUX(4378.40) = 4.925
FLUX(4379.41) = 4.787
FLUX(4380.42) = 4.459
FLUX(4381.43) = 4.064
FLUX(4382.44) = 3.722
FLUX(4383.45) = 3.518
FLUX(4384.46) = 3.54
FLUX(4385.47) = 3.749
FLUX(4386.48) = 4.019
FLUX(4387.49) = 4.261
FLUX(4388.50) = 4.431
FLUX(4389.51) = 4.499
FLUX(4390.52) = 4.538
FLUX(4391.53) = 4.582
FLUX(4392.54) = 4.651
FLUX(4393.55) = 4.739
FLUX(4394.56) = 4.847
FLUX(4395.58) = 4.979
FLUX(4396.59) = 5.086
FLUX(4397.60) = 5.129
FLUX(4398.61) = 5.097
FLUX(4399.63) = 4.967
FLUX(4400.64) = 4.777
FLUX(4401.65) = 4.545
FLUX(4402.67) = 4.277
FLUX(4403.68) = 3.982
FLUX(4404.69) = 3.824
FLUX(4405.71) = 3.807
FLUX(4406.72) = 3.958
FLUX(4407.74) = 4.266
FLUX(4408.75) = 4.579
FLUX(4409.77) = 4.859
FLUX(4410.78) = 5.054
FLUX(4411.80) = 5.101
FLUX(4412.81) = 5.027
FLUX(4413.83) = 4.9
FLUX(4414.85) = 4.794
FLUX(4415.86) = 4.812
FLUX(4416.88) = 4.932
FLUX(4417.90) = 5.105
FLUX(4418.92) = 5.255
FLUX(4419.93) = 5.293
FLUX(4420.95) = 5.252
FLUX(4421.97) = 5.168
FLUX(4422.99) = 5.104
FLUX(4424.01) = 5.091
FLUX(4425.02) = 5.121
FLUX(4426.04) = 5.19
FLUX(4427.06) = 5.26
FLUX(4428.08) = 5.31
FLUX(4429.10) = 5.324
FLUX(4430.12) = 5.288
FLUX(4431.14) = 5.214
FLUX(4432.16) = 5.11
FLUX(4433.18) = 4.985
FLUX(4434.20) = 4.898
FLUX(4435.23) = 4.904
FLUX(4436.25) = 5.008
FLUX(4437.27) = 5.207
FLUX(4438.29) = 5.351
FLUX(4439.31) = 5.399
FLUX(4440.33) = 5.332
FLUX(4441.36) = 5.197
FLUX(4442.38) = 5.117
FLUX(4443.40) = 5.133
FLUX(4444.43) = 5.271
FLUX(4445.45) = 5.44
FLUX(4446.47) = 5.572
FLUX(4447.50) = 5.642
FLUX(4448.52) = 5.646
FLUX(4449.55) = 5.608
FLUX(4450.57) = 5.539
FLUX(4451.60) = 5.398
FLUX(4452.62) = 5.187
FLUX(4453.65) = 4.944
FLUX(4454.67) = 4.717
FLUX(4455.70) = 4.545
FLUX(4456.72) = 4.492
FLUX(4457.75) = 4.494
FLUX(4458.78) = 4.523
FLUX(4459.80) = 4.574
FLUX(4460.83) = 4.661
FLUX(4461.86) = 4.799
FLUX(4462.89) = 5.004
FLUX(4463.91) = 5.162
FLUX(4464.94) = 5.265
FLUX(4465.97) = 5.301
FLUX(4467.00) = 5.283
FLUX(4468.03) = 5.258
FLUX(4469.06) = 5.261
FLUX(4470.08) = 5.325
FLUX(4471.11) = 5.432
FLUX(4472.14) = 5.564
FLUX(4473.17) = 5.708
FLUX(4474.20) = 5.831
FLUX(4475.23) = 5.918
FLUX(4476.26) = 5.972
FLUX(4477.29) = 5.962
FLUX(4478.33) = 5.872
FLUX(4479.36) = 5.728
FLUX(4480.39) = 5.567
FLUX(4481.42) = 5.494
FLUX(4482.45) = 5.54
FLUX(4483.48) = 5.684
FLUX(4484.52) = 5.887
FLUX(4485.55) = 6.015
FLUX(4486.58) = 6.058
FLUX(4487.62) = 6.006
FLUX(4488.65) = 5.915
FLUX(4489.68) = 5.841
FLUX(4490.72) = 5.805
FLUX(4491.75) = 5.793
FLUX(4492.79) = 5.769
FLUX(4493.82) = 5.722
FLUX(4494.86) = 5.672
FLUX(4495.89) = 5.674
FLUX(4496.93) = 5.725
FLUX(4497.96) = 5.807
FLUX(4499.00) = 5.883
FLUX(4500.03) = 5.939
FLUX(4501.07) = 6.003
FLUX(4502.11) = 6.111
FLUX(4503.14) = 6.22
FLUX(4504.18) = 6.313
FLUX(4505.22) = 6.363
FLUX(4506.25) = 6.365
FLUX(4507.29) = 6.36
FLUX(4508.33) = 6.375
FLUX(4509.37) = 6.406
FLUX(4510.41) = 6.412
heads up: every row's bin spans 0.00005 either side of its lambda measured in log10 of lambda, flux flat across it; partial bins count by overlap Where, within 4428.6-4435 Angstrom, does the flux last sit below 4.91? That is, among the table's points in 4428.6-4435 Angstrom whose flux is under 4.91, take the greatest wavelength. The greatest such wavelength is 4434.20 Angstrom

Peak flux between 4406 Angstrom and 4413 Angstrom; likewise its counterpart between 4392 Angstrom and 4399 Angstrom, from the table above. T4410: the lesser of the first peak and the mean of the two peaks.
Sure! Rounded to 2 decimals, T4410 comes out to 5.10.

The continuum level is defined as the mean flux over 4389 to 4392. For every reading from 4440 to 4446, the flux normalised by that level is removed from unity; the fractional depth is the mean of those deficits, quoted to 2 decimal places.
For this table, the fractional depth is -0.16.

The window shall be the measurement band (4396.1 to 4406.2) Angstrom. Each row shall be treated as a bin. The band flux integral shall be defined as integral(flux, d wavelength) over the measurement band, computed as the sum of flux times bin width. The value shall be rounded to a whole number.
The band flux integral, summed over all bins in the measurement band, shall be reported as 46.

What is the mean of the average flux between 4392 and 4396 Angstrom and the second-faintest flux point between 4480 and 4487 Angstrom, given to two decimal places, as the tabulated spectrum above 5.17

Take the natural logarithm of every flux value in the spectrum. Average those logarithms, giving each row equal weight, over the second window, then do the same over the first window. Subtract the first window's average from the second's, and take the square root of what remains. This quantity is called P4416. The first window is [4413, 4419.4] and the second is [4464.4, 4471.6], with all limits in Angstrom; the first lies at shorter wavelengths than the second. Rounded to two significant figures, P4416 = 0.26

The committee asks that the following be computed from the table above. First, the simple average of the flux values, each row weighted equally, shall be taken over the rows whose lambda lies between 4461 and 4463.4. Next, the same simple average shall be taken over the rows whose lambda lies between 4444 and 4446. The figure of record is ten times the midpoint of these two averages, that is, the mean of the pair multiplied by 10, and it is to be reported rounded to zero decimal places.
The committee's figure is 51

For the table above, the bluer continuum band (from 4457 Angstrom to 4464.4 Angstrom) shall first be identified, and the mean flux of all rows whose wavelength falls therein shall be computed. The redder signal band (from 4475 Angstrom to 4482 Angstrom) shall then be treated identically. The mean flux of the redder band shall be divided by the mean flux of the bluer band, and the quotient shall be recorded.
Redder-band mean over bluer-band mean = 1.22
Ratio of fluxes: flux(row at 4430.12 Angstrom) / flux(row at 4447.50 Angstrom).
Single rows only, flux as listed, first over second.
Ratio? 0.94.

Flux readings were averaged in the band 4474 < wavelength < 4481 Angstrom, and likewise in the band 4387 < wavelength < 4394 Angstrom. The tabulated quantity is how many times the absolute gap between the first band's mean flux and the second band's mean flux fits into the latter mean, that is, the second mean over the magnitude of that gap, 3.5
